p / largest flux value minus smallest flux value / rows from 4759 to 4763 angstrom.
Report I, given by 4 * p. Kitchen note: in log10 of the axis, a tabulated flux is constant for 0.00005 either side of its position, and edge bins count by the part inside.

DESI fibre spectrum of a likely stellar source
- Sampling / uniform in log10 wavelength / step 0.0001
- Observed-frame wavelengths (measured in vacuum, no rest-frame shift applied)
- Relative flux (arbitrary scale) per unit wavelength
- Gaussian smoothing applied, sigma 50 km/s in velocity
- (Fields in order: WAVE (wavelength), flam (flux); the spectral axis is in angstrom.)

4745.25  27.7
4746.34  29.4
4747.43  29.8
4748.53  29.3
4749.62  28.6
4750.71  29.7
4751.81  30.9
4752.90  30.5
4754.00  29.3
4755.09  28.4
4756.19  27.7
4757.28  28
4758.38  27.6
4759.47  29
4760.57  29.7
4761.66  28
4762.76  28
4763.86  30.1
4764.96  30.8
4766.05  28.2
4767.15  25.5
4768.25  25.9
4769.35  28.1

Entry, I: 6.8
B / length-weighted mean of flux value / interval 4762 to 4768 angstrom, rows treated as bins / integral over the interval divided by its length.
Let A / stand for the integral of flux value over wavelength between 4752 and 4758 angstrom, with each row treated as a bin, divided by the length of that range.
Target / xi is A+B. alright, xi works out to 57.2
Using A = 28.9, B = 28.3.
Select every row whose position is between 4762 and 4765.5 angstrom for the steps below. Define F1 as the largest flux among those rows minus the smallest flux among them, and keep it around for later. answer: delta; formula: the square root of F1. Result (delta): 1.7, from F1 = 2.8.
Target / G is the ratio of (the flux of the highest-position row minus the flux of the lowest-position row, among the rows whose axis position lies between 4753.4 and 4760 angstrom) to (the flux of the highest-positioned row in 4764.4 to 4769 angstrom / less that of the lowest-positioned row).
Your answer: 0.06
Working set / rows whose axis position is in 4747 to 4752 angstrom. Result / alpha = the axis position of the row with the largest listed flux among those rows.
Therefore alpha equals 4751.81 angstrom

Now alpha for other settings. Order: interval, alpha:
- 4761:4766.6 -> 4764.96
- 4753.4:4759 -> 4754.00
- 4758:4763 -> 4760.57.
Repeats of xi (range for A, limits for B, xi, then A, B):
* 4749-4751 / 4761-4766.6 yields 58.2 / 29.2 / 29.0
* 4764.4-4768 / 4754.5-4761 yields 56.4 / 28.0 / 28.4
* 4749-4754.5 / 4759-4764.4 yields 58.7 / 29.8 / 28.9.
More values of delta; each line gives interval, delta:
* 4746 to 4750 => 1.1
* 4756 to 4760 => 1.2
